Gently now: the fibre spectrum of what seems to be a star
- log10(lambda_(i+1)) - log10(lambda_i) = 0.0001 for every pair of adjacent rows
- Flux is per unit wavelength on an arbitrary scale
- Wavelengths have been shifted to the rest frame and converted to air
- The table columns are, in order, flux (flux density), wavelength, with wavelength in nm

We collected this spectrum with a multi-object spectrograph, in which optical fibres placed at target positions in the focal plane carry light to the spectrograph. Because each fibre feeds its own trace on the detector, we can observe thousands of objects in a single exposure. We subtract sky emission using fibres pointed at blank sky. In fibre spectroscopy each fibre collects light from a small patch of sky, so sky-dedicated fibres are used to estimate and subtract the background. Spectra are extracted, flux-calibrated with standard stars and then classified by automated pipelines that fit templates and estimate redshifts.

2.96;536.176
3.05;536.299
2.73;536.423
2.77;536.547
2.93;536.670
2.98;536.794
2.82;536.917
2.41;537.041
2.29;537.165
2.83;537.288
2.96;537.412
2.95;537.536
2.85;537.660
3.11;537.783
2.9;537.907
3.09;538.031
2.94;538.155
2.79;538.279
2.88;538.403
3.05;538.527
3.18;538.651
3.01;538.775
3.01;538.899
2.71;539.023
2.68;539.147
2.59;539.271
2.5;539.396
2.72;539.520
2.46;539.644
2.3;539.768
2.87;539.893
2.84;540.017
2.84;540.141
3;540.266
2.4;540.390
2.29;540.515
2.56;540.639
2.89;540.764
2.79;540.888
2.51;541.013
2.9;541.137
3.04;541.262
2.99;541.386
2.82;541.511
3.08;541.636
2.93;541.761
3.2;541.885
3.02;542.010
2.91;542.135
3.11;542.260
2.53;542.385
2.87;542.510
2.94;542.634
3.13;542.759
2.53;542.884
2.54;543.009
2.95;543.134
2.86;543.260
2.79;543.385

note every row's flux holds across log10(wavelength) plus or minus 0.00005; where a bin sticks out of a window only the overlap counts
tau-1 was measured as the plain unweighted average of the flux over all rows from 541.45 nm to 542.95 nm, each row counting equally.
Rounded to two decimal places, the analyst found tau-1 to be 2.92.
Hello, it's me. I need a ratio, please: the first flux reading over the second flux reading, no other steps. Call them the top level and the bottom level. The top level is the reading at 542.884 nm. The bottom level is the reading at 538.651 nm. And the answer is 0.80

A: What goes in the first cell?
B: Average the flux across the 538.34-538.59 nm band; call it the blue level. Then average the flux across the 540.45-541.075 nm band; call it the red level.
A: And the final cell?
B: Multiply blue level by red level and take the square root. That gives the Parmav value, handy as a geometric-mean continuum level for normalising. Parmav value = 2.78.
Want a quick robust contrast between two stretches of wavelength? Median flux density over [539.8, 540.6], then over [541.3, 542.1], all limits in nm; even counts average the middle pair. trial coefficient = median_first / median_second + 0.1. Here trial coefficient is 1.05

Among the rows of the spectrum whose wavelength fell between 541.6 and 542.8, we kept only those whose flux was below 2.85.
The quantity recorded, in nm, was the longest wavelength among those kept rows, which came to 542.385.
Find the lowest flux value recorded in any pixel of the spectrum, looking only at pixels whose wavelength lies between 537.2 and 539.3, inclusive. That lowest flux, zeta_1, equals 2.59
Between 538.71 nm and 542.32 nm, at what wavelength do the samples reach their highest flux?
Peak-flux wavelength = 541.885 nm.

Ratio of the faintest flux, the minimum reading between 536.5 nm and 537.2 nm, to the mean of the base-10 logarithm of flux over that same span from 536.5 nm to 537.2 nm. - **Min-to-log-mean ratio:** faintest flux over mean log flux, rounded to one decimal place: 5.3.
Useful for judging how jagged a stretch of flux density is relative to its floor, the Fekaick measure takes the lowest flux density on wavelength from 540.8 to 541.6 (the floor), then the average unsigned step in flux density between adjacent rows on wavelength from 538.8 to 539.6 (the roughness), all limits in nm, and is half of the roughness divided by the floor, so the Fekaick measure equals 0.029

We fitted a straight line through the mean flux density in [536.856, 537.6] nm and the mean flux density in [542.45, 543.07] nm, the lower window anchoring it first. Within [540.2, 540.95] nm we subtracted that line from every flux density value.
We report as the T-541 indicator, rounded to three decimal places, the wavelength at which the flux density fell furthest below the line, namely 540.515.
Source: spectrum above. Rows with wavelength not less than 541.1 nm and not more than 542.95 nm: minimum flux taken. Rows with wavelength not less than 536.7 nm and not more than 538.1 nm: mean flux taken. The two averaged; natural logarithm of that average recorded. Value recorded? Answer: 0.987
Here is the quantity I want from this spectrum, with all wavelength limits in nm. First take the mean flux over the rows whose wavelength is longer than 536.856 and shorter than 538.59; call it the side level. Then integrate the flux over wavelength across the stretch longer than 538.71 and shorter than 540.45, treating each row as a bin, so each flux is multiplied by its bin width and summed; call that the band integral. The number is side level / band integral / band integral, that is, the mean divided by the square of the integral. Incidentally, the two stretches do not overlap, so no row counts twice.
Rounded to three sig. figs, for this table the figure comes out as 0.128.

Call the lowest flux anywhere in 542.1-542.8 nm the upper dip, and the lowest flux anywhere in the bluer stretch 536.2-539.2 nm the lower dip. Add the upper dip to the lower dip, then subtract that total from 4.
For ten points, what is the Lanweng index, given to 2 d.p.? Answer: -0.82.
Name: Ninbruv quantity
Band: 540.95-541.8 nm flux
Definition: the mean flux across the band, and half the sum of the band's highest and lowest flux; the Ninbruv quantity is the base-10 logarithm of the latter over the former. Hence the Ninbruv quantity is -0.015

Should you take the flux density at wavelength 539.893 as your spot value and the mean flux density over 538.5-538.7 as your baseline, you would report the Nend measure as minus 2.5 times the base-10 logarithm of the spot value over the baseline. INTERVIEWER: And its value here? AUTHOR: 0.09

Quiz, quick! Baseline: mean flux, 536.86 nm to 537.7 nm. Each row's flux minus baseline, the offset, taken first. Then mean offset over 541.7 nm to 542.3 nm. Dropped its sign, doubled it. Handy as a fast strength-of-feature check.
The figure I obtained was 0.61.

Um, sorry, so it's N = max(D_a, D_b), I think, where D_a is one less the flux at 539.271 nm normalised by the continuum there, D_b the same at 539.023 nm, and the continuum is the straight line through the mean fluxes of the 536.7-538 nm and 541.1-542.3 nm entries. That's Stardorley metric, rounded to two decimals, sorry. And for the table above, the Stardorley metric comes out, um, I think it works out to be 0.11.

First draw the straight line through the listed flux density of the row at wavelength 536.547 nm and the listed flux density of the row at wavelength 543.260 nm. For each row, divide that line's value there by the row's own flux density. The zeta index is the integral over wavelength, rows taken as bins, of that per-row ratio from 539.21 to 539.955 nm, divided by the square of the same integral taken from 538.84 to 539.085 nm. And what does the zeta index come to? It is 14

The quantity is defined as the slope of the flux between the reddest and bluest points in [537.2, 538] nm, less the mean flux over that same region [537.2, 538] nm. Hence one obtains -2.8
